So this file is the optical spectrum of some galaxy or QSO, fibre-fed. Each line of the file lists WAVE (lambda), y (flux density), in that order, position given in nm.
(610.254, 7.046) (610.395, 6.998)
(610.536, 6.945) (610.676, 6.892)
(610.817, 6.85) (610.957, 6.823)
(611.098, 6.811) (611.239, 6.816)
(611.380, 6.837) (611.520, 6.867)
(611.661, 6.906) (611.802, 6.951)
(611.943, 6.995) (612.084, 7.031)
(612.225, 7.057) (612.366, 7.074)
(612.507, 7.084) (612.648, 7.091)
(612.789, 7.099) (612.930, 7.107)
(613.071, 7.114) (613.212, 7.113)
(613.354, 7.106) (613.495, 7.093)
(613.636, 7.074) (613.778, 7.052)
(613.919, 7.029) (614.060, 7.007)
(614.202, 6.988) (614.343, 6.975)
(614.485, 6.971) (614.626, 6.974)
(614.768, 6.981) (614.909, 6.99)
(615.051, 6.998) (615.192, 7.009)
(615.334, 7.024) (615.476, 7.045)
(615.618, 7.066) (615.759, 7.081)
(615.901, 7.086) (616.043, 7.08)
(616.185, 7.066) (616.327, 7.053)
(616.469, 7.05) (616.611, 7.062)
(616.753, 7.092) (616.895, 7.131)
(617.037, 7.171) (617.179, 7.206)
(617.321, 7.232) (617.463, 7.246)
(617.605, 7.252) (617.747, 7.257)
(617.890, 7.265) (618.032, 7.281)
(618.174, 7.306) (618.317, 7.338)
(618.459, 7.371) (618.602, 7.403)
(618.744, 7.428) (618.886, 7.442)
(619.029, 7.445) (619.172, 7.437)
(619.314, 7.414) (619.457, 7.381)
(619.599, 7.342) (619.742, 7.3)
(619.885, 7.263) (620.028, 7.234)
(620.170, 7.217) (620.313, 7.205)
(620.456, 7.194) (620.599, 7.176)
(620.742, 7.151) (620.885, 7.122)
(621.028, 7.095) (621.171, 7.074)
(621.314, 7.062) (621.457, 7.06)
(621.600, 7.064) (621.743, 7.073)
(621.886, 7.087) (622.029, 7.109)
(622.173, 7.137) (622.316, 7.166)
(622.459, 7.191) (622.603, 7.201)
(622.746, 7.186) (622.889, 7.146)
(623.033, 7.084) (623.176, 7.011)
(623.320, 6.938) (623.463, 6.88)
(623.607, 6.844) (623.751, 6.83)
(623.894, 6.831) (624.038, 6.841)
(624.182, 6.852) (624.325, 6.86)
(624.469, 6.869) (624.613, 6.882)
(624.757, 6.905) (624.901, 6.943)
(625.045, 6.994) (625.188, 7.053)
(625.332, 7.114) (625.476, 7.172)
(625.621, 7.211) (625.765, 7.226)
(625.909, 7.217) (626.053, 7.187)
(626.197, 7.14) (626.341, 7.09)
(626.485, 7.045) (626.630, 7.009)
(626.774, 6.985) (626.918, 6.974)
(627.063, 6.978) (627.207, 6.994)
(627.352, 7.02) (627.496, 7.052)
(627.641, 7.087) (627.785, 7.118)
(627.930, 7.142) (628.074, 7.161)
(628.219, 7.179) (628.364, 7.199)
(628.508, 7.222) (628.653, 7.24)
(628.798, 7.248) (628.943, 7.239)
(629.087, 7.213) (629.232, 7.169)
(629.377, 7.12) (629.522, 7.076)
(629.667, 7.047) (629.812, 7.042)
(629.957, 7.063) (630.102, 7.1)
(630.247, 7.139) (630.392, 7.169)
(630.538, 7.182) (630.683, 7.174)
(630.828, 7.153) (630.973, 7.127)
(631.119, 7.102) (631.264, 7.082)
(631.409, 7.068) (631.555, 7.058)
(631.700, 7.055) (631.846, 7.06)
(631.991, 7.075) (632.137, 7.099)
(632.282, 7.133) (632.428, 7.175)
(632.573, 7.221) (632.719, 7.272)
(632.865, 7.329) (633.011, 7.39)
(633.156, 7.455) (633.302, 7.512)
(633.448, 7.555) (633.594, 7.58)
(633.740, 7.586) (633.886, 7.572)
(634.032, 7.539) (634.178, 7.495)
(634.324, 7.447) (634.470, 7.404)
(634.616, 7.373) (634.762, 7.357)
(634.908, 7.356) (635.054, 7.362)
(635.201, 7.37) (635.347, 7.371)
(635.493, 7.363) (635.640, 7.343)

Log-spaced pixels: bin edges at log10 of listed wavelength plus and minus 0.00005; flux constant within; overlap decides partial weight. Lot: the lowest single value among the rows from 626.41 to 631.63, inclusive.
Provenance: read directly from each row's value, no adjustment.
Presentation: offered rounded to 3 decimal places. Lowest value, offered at 6.974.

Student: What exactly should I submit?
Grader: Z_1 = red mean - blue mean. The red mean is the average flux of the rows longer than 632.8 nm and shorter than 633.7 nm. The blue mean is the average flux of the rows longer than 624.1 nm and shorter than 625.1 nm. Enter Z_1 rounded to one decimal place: 0.6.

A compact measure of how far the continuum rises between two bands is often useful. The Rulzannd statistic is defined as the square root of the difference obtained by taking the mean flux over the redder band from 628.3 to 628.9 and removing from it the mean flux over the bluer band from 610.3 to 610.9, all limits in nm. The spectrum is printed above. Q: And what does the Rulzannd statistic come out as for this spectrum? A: 0.55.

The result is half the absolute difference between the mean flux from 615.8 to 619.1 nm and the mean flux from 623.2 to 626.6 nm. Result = 0.12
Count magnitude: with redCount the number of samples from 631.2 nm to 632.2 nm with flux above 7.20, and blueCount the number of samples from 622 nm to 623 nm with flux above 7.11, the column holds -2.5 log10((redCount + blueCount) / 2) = -1.19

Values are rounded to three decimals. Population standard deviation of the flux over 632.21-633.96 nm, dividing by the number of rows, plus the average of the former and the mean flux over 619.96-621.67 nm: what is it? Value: 3.811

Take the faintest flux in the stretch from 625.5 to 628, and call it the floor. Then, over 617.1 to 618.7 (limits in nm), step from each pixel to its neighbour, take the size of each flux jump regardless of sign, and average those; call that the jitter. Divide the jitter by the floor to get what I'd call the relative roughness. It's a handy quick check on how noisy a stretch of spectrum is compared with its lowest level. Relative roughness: 0.0028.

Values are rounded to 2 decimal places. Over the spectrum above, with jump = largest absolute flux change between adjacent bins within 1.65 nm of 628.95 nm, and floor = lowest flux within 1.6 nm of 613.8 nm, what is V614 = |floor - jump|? 6.92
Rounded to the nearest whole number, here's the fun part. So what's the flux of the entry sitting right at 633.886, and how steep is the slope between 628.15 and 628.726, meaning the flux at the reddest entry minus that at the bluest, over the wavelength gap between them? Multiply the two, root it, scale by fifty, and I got 52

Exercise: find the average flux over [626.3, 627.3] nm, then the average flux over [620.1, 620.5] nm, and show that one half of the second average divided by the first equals 0.514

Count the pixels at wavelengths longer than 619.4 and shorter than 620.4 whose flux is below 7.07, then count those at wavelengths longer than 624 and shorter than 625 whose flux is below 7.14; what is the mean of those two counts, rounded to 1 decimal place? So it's 3.5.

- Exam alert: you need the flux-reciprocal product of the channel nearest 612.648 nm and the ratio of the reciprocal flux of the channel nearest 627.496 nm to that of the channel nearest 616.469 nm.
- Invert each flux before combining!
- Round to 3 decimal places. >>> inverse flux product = 0.141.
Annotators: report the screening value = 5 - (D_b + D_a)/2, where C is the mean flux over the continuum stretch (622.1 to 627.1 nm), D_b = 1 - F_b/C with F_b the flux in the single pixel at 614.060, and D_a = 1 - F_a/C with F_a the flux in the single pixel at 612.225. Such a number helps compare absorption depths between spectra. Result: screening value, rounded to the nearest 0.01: 5.00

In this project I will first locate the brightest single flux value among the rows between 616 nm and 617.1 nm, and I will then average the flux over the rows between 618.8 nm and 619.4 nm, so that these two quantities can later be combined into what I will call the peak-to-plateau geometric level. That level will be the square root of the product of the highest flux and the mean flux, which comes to 7.30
